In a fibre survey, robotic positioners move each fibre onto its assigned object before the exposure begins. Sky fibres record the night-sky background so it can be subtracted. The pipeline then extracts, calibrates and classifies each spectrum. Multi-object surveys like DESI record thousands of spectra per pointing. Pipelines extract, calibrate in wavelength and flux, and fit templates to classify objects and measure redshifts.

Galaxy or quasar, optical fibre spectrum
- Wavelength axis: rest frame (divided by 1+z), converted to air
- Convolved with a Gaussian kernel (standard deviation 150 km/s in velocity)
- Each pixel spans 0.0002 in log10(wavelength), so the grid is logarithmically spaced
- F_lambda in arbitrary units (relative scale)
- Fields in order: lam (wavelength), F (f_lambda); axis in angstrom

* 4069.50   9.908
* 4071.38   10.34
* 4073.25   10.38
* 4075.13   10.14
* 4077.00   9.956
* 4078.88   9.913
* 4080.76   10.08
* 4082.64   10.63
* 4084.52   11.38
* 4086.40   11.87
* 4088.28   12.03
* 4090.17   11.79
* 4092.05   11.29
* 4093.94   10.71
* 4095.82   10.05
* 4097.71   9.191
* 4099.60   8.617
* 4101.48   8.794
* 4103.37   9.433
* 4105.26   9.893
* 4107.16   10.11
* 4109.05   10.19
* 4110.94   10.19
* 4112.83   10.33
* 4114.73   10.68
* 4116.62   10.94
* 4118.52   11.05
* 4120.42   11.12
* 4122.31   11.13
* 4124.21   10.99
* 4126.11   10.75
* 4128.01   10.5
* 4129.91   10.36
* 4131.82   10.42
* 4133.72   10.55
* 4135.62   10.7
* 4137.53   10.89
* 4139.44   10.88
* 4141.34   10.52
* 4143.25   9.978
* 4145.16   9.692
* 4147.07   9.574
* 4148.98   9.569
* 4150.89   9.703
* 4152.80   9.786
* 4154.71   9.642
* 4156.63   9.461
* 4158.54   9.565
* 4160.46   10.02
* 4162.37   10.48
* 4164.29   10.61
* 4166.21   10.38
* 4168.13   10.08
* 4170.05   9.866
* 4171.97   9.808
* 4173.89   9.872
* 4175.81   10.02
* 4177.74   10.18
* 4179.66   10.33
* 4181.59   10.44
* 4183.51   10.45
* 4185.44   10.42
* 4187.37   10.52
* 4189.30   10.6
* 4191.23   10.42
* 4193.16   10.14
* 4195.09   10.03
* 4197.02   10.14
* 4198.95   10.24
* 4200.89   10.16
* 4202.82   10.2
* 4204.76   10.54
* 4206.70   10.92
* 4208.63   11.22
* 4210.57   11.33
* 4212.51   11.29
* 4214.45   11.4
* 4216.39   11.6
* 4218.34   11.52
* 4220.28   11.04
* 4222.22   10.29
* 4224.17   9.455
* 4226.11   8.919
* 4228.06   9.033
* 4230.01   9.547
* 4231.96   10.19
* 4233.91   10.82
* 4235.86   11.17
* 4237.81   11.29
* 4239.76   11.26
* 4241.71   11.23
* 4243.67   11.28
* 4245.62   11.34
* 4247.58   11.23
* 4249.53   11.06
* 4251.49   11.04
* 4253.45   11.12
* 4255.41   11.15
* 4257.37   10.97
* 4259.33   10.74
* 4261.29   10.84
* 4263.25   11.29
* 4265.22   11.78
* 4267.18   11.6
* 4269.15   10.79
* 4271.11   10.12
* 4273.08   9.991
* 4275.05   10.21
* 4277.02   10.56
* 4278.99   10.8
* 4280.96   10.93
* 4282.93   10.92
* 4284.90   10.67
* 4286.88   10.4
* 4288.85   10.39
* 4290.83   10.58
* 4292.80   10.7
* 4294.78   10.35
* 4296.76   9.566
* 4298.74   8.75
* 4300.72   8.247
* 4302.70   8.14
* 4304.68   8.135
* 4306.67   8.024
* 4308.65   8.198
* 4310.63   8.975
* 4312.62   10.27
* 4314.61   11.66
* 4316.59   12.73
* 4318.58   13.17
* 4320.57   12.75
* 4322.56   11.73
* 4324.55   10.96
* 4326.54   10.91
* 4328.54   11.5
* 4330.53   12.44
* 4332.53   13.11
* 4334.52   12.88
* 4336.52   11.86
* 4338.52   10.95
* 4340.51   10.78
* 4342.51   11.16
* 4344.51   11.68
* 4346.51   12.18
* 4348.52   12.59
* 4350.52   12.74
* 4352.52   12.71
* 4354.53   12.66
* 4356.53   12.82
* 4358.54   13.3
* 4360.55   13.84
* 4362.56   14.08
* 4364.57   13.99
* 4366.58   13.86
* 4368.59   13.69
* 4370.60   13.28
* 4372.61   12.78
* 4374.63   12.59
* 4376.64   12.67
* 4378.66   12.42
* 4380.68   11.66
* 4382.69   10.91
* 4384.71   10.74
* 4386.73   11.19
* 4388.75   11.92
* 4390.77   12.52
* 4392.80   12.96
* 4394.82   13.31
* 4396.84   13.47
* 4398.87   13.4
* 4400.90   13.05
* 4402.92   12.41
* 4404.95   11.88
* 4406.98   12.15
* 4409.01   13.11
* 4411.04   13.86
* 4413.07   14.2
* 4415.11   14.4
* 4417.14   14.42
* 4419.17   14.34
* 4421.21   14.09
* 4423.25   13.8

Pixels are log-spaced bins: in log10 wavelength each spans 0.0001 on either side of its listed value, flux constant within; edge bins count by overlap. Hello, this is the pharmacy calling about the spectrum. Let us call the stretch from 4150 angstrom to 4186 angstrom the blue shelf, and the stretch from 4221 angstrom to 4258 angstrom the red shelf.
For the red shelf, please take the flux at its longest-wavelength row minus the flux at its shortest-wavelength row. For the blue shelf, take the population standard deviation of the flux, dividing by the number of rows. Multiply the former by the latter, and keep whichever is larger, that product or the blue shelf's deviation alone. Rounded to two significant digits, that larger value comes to 0.34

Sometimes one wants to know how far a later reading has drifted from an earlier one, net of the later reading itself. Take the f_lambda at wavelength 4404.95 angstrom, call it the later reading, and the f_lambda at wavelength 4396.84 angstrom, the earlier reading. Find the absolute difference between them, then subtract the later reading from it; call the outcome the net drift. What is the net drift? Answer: -10.3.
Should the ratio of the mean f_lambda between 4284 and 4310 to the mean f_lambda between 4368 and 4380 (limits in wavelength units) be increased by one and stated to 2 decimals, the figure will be 1.73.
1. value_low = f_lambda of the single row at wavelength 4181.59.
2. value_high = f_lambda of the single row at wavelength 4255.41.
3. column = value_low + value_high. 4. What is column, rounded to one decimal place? 21.6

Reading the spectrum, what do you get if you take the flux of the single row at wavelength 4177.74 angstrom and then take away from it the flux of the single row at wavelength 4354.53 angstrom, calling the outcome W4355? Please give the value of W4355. -2.5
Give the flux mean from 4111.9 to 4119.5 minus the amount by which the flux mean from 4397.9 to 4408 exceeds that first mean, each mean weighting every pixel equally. 8.9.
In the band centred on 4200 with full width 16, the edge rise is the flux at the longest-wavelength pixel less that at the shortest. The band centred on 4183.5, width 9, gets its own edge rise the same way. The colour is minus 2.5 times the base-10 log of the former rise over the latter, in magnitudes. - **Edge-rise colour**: -1.5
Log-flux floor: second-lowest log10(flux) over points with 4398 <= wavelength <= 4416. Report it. 1.08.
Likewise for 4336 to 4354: 1.04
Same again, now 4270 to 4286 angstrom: 1.01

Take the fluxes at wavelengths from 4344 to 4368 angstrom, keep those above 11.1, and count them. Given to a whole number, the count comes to 12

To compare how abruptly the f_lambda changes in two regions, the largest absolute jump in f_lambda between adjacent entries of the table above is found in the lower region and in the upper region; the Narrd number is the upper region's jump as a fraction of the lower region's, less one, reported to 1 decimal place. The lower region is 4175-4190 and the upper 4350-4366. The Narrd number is 2.4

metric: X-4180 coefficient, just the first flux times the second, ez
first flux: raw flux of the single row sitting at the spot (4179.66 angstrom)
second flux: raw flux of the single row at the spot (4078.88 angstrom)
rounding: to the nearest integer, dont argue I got 102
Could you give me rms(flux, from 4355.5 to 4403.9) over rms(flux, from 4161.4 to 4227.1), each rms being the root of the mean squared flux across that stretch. 1.23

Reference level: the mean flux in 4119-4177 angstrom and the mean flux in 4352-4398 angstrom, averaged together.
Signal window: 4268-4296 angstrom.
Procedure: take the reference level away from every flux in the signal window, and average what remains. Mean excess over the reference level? -1.0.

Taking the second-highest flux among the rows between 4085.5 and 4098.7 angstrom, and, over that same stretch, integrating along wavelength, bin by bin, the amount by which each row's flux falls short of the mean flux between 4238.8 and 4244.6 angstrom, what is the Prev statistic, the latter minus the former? -8.3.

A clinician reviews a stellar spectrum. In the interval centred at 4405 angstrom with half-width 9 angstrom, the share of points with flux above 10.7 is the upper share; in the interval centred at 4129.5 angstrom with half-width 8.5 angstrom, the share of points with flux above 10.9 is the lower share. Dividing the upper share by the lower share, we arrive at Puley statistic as 4.5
